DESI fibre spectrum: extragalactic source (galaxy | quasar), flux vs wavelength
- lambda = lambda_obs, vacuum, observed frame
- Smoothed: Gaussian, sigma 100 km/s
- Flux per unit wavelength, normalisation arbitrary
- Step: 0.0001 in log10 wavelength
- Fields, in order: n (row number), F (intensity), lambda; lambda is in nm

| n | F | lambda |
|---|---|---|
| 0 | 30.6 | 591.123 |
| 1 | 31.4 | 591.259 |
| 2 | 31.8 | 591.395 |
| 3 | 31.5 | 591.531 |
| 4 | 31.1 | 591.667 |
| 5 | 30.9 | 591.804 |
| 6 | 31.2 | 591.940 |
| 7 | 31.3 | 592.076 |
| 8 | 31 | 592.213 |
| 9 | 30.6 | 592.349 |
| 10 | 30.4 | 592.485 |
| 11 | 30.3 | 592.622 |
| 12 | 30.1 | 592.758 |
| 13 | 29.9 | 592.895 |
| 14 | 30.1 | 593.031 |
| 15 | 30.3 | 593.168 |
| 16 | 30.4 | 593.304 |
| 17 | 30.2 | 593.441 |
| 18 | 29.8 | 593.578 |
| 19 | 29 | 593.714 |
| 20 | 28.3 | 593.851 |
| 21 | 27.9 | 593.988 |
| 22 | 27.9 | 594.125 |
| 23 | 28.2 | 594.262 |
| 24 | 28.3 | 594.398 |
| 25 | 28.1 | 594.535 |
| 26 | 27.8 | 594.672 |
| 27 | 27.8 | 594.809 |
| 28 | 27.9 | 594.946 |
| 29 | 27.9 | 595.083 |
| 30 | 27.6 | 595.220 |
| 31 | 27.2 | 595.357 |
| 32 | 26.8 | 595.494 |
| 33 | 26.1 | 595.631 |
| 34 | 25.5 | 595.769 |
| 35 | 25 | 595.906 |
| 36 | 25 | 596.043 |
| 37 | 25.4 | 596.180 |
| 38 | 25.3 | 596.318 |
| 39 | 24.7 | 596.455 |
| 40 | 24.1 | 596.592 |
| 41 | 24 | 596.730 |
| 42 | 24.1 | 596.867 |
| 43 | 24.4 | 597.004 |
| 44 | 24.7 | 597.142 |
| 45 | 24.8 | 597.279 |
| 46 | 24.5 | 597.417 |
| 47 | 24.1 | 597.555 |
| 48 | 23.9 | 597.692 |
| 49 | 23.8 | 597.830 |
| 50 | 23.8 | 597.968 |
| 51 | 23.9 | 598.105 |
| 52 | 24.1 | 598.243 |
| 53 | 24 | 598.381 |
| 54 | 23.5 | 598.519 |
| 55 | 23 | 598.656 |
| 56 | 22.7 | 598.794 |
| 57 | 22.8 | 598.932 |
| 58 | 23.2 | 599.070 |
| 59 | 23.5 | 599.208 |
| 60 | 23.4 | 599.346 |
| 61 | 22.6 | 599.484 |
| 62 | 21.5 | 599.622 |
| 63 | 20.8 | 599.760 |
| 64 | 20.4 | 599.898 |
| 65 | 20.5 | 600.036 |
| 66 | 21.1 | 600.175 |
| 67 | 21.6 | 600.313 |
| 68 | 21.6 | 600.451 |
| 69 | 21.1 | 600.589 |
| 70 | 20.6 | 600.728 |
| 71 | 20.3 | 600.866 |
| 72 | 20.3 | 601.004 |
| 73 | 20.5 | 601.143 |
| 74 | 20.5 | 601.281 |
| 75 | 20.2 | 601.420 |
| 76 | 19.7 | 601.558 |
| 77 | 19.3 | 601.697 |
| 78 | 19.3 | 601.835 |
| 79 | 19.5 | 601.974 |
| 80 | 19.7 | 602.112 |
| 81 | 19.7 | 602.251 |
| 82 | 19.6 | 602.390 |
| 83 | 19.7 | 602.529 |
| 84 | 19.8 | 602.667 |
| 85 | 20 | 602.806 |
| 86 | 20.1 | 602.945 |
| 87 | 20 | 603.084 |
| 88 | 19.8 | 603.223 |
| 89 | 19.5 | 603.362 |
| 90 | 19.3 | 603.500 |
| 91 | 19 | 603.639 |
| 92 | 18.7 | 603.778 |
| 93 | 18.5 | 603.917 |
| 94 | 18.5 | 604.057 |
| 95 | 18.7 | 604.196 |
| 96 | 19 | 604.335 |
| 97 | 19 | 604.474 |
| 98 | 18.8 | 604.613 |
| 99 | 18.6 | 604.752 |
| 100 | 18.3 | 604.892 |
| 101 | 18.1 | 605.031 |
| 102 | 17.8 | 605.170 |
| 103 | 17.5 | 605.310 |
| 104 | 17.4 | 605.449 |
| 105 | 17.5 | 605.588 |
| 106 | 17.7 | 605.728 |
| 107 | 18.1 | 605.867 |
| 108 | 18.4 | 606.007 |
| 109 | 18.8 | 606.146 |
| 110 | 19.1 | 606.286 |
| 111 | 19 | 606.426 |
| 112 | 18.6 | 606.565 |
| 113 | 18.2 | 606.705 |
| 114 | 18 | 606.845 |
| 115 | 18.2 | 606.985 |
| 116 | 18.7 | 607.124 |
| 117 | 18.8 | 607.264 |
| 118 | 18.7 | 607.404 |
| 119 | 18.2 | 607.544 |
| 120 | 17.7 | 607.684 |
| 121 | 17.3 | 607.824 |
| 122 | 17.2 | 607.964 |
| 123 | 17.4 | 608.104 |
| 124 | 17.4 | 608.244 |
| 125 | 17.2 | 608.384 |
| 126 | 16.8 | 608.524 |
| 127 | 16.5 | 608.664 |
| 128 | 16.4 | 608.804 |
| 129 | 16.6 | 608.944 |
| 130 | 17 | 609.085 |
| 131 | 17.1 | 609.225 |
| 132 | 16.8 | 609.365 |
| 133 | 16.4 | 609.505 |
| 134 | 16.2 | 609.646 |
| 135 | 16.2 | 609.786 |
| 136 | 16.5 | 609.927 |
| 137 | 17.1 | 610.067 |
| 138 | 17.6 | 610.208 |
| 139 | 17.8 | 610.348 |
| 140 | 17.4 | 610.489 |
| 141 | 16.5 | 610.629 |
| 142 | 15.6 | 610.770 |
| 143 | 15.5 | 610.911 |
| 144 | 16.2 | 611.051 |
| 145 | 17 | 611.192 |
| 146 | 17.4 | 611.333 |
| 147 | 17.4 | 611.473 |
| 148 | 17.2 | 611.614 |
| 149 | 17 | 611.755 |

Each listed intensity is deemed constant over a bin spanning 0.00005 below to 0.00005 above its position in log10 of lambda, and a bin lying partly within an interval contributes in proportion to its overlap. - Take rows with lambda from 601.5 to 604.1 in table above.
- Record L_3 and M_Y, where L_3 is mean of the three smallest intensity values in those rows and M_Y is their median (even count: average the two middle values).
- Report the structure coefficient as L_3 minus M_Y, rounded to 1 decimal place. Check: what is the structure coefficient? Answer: -1.0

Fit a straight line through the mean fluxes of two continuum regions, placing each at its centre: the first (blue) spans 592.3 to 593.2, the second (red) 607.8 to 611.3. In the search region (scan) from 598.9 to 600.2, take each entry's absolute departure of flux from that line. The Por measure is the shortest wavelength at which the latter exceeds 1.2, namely 598.932 nm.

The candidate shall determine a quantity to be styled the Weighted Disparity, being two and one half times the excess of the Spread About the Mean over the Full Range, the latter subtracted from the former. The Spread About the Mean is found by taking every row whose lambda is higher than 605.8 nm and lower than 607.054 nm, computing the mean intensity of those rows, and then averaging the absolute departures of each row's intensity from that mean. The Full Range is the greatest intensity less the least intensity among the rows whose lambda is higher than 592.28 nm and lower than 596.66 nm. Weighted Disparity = -15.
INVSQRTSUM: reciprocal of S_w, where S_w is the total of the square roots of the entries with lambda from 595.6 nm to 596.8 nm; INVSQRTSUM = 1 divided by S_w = 0.022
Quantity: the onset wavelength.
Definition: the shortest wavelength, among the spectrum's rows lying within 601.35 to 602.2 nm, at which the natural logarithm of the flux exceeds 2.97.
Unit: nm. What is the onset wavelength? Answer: 601.420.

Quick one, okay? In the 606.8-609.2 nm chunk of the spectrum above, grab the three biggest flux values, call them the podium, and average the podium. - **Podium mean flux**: 19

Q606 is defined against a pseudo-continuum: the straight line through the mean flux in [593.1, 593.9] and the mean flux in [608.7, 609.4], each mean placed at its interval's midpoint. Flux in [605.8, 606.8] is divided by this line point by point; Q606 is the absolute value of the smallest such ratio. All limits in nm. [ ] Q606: 0.93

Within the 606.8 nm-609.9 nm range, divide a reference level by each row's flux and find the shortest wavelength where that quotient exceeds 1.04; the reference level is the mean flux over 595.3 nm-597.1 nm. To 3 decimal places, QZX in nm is 606.845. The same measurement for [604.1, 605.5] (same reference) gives 604.196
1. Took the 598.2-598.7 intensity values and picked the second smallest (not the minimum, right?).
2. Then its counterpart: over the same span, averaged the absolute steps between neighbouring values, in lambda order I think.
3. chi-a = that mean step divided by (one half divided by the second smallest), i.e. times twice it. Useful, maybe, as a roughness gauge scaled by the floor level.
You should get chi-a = 17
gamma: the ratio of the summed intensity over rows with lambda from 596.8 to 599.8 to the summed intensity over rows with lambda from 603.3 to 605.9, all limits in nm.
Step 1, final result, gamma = 1.5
